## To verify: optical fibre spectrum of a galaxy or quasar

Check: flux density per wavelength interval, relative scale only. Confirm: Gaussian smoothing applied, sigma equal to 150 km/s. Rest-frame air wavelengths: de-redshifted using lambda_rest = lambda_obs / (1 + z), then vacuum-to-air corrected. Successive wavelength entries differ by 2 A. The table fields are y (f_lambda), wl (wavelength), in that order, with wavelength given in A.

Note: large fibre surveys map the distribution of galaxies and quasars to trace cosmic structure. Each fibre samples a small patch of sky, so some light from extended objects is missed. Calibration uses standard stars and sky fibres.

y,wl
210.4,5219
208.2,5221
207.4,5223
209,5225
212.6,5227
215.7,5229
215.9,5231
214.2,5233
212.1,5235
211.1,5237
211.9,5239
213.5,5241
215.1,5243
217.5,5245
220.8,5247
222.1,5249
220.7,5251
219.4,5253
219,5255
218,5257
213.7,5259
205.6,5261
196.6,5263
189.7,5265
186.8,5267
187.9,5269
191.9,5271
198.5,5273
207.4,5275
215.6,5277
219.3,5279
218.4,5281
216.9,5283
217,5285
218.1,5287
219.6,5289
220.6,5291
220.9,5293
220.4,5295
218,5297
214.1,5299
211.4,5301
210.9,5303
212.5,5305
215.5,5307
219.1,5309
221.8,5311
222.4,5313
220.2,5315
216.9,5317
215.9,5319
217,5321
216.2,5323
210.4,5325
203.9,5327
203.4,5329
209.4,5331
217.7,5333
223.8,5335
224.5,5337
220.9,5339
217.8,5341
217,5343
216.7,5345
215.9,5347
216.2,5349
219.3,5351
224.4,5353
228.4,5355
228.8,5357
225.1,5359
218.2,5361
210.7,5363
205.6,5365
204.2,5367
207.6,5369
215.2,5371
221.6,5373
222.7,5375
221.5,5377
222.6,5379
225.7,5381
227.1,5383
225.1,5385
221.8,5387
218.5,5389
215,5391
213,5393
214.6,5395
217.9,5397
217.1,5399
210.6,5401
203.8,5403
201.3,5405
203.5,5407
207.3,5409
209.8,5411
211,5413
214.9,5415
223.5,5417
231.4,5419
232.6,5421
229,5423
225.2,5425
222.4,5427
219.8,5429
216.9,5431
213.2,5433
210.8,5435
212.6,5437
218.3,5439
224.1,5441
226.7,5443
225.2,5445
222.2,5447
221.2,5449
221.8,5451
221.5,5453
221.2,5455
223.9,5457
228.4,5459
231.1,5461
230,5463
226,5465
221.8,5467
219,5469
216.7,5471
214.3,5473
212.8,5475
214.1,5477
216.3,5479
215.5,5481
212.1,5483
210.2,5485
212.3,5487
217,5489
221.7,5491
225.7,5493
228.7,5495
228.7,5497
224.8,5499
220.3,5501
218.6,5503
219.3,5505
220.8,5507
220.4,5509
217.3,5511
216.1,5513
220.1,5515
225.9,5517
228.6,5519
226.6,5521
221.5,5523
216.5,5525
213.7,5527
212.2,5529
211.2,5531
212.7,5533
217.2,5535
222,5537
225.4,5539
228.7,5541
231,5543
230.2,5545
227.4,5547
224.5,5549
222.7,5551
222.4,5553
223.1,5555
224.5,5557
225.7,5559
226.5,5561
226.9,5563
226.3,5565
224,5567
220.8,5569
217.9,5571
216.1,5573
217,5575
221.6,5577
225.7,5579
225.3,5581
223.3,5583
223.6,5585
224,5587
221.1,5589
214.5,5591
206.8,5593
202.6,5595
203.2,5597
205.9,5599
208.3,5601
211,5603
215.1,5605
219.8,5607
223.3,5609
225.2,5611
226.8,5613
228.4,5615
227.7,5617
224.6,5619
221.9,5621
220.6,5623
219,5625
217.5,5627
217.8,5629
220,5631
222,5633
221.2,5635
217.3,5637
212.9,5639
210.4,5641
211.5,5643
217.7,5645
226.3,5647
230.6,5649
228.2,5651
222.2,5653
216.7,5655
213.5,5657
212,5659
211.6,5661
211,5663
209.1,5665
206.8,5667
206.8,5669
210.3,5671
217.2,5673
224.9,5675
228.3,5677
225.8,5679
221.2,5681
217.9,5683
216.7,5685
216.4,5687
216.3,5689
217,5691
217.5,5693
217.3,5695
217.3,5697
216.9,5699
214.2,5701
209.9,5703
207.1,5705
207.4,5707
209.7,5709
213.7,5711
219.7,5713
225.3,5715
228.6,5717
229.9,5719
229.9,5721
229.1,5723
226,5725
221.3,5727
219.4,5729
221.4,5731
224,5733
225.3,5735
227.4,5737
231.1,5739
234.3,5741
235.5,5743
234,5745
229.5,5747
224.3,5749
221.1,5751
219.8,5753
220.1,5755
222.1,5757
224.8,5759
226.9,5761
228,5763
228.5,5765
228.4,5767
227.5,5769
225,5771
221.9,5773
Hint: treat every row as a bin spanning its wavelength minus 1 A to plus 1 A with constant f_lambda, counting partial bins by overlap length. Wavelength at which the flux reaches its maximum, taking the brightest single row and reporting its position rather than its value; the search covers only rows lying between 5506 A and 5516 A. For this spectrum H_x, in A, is 5507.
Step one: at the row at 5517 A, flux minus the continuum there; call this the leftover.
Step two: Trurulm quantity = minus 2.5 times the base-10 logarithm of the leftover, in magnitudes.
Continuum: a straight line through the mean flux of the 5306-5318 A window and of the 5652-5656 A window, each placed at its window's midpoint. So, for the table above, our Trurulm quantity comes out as -2.03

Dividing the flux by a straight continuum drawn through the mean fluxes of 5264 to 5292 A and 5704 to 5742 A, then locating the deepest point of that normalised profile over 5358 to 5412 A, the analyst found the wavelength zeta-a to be 5405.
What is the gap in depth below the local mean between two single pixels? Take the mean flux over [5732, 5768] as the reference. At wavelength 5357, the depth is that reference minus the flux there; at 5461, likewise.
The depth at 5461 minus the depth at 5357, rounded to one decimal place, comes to -2.3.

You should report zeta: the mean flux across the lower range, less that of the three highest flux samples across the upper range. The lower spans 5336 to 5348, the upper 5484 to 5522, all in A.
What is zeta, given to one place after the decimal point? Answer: -9.9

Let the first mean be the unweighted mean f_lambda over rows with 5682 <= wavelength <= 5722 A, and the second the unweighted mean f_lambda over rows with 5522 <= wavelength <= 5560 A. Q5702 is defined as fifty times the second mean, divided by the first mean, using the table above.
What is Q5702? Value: 51.0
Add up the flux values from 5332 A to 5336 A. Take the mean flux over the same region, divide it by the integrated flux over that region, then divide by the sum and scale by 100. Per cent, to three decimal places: 0.057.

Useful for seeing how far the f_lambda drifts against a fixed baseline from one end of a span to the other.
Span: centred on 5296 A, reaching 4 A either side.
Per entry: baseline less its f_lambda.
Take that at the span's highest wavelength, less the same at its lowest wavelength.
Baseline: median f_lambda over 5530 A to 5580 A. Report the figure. 7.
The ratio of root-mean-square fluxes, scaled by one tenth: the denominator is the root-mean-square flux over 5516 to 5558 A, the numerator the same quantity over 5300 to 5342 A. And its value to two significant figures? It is 0.097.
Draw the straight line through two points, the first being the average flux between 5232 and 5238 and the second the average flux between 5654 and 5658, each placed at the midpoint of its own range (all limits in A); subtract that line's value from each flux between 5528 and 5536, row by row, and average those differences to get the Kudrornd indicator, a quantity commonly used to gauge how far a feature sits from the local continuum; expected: -1.0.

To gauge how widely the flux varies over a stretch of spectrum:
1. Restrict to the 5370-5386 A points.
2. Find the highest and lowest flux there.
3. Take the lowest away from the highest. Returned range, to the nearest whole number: 12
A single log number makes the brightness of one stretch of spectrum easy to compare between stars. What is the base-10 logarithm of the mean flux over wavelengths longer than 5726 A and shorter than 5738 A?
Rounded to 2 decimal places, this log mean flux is 2.35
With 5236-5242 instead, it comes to 2.33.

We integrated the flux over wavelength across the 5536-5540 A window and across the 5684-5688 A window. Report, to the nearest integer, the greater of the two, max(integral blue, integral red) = 895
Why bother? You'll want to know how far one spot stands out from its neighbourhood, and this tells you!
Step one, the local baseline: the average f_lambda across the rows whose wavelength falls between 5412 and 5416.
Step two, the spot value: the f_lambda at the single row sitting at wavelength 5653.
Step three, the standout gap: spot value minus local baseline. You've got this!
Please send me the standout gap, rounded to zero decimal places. 9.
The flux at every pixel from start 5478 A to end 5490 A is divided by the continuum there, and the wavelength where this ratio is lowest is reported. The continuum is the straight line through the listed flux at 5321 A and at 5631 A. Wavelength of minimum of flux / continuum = 5485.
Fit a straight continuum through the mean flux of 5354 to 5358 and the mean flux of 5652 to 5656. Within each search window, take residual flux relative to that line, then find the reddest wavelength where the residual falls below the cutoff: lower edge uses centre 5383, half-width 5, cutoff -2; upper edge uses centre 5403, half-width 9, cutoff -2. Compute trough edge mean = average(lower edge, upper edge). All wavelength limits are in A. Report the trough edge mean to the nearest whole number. 5399 A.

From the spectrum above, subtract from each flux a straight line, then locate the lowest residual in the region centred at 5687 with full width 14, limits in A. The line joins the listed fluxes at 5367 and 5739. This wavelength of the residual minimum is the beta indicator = 5689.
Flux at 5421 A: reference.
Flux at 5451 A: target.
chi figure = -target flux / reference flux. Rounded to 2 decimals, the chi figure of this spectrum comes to -0.95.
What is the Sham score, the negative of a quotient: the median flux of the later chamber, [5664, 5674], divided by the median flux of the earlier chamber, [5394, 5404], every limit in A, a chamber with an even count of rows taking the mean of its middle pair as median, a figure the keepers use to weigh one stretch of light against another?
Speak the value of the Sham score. -0.974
